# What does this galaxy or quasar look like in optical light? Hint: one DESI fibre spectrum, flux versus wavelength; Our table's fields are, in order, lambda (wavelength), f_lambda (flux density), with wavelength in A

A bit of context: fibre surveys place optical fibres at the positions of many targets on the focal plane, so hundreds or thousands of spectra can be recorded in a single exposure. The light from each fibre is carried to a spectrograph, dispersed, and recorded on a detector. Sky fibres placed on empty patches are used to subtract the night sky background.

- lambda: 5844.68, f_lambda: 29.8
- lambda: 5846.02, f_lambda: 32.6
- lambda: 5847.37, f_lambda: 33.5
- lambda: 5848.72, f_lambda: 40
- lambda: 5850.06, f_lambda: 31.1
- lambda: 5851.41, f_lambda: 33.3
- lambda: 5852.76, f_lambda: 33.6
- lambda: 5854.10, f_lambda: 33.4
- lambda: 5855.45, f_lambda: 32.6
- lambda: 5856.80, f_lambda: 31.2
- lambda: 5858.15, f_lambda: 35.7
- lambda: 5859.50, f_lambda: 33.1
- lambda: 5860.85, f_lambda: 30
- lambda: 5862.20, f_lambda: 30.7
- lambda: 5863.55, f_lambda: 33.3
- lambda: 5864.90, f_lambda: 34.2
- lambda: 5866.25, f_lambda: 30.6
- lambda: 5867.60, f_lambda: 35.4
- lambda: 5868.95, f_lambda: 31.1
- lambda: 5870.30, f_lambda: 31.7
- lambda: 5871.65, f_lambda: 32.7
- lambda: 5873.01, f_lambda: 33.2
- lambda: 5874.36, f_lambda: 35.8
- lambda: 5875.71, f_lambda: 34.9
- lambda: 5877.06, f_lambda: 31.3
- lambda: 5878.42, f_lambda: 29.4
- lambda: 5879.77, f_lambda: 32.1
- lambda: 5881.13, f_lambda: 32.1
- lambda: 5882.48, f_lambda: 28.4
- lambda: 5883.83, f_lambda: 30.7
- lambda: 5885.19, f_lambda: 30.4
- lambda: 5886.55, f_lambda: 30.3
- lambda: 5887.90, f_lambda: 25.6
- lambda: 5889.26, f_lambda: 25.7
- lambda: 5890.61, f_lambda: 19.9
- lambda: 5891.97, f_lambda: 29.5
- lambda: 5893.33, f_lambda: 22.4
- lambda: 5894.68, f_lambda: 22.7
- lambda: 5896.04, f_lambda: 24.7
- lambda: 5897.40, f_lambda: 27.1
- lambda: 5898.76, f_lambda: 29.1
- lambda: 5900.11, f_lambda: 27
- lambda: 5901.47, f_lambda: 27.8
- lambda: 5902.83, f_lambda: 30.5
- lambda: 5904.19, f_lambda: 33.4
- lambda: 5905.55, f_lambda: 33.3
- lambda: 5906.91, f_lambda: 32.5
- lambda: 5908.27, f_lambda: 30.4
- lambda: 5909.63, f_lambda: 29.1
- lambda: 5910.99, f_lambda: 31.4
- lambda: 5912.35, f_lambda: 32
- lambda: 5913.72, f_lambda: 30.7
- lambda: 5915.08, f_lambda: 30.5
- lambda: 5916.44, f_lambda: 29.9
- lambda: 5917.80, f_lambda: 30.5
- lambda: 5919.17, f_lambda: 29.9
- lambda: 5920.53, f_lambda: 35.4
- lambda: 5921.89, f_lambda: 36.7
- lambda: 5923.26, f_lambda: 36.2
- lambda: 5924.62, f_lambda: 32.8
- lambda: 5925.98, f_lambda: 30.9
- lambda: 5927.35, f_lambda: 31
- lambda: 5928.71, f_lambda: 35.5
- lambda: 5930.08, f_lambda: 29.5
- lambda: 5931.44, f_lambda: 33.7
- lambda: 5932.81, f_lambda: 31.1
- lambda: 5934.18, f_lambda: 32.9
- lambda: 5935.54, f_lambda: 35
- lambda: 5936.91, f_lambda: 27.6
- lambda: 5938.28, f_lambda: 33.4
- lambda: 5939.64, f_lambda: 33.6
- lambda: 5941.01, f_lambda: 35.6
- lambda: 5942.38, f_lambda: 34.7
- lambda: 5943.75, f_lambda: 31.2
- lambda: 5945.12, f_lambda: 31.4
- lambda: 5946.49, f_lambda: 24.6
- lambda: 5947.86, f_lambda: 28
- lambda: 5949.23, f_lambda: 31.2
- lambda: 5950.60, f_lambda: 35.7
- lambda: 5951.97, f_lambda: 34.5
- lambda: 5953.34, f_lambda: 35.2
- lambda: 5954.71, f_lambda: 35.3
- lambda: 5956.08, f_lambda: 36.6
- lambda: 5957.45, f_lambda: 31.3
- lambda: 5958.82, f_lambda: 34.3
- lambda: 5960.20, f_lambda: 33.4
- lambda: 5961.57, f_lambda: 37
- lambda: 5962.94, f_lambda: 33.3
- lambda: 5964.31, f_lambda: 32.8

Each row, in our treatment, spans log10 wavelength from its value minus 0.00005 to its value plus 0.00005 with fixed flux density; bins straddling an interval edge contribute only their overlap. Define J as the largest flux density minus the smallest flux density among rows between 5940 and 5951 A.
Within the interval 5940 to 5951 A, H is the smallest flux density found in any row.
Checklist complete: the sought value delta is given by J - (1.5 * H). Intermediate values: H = 24.6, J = 11.1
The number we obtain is -26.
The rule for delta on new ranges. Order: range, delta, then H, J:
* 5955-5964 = -41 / 31.3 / 5.7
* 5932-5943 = -33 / 27.6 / 8.0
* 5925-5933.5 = -38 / 29.5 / 6.0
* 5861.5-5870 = -41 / 30.6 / 4.8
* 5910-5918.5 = -43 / 29.9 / 2.1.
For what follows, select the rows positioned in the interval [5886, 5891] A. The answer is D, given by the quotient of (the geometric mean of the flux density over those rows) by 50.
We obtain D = 0.50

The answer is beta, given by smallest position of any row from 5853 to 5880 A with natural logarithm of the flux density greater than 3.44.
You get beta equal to 5854.10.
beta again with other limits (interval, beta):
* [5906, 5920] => 5906.91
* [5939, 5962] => 5939.64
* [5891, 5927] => 5904.19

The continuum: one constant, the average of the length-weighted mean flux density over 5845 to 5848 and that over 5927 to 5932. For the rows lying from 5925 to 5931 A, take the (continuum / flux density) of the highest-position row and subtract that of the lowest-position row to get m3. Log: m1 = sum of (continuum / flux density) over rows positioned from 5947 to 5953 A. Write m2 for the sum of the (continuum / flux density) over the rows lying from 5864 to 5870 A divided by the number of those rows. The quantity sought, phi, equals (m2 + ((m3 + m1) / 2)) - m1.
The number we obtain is -1.01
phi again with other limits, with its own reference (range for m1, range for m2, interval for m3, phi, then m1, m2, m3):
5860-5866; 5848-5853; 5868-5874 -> -1.12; 4.08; 0.95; -0.07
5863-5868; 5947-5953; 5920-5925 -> -0.91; 3.92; 1.02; 0.07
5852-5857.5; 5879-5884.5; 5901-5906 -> -1.03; 3.99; 1.06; -0.19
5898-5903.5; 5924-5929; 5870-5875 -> -1.34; 4.57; 1.00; -0.12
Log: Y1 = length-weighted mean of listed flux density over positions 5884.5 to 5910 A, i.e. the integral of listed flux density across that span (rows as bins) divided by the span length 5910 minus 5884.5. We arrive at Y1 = 28.0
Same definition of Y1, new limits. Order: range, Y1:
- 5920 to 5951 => 32.5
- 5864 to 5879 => 32.8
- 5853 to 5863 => 32.5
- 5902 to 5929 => 32.1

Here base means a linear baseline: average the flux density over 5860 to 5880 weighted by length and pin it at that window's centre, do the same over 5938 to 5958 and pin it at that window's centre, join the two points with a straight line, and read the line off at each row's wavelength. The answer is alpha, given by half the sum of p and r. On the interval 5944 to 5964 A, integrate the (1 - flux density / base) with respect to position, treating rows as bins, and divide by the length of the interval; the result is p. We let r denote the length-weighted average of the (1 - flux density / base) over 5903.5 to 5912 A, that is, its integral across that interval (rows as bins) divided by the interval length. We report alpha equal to 0.013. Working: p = -0.003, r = 0.03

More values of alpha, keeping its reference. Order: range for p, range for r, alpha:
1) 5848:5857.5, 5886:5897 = 0.095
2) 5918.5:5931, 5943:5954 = 0.014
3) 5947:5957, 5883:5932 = 0.030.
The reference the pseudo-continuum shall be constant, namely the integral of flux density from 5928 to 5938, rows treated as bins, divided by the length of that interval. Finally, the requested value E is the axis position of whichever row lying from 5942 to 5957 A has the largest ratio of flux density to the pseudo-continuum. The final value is 5956.08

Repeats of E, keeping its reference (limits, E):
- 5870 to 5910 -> 5874.36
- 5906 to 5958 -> 5921.89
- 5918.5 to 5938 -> 5921.89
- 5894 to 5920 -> 5904.19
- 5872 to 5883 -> 5874.36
